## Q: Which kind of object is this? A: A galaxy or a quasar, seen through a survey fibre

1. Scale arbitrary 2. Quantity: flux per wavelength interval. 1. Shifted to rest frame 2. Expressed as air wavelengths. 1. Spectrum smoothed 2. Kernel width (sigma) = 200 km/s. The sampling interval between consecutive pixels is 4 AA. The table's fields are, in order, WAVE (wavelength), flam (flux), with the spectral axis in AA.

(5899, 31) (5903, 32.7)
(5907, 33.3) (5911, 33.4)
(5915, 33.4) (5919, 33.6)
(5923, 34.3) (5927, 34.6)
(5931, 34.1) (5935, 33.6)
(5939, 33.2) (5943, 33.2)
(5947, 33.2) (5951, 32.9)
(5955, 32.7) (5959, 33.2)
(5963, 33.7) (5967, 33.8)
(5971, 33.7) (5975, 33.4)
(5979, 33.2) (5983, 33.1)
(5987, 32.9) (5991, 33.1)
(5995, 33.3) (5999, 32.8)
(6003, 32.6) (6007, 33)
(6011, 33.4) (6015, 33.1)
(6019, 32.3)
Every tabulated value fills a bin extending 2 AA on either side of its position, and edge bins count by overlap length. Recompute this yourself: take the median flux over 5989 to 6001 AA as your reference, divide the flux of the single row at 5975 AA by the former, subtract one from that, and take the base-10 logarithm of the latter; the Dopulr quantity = -2.04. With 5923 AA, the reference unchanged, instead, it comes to -1.44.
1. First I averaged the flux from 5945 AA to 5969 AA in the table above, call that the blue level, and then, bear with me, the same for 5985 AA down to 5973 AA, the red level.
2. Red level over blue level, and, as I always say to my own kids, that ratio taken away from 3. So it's 2.001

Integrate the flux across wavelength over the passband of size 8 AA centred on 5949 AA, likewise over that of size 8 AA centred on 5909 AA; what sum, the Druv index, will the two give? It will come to 531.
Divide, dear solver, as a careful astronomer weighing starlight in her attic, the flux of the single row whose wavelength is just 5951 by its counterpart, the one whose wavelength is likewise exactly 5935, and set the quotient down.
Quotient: 0.98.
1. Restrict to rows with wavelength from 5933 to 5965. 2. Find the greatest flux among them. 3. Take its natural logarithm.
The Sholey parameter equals 3.52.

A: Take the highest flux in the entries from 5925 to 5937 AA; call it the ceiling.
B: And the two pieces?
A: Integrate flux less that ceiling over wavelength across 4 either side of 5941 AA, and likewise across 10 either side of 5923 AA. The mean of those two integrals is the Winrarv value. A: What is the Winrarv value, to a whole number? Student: -12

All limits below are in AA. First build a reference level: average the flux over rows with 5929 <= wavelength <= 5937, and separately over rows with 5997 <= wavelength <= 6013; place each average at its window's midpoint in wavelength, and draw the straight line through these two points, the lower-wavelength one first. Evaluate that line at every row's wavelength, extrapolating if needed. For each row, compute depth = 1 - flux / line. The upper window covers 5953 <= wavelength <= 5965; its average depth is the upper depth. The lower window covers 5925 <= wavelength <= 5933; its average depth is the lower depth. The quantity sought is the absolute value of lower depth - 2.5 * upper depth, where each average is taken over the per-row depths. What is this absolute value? 0.037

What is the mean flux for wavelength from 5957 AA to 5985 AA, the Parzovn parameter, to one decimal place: 33.4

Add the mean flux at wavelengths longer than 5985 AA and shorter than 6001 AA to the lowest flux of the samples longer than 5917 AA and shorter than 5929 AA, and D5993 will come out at 66.6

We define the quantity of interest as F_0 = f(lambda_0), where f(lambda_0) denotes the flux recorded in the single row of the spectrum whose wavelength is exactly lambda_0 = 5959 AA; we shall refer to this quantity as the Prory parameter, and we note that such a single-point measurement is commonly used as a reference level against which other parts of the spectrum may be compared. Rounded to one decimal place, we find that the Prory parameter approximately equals 33.2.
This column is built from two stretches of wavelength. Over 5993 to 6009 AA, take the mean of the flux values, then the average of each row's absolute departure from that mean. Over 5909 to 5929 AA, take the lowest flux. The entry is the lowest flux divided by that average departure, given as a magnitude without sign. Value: 148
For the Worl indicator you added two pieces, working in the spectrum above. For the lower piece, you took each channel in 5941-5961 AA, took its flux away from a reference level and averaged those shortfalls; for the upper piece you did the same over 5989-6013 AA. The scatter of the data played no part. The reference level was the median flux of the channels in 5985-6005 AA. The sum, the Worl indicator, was -0.27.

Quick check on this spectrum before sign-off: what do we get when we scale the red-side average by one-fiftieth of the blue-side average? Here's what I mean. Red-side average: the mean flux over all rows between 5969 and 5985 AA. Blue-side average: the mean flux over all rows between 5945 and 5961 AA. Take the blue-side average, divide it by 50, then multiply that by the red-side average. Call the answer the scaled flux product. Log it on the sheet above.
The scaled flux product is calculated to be 22.0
